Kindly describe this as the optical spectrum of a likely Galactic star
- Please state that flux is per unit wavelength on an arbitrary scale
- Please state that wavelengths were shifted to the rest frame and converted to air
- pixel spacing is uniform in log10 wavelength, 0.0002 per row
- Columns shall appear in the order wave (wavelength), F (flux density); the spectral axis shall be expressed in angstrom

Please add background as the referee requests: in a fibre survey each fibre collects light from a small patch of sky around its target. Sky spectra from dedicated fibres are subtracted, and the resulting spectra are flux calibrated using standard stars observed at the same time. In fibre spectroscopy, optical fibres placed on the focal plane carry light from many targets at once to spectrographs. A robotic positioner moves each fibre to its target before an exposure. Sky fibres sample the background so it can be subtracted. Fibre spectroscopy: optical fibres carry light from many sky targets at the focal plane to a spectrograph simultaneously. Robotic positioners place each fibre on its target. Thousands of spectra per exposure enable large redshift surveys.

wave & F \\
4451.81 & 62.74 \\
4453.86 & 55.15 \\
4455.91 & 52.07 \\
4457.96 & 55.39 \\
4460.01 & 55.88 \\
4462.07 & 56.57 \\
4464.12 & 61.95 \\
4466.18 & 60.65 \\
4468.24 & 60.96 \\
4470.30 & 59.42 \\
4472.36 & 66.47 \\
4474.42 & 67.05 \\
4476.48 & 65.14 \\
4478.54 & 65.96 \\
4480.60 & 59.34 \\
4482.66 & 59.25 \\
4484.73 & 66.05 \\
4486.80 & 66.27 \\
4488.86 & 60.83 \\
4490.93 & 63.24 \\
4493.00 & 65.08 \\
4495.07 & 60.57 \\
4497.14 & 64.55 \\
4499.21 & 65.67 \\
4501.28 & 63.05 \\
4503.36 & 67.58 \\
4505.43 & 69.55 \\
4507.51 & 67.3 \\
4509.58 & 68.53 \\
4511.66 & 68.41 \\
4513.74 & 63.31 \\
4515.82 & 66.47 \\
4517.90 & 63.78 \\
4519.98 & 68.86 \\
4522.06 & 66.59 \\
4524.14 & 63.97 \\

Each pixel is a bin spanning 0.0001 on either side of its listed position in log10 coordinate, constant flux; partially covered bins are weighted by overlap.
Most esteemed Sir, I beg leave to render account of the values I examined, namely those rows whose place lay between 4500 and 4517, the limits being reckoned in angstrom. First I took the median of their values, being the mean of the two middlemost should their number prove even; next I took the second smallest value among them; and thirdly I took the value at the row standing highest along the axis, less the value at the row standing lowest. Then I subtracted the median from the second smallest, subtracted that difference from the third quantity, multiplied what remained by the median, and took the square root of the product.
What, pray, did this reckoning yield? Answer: 22.6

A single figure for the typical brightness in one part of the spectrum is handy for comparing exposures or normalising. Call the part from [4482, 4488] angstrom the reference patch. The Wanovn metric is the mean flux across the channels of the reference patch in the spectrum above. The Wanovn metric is 64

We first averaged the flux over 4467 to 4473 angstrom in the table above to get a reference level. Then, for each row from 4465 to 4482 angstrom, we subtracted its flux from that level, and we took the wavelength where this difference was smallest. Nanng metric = 4474.42 angstrom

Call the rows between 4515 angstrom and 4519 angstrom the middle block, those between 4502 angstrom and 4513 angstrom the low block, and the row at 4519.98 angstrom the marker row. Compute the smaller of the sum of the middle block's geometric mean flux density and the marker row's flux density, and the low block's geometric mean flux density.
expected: 68.3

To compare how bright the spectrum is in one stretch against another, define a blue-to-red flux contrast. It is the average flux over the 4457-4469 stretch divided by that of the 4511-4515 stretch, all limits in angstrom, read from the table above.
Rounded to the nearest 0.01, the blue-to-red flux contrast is 0.89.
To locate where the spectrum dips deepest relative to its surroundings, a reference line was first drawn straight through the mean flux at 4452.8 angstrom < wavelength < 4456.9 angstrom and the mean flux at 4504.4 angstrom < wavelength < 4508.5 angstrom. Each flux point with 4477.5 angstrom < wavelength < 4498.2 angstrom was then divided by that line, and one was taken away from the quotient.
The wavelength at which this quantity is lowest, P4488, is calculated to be 4495.07 angstrom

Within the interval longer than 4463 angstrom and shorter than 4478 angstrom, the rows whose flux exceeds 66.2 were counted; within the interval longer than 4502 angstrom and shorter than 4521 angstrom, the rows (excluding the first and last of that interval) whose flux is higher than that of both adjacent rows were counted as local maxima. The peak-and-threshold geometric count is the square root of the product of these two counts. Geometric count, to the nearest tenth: 2.4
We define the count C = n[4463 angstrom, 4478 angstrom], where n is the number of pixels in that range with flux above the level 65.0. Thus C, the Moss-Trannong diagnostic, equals 3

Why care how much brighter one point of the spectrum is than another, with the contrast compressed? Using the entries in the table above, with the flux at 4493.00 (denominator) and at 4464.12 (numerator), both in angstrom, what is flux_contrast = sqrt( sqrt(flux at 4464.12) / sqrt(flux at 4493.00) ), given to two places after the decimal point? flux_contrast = 0.99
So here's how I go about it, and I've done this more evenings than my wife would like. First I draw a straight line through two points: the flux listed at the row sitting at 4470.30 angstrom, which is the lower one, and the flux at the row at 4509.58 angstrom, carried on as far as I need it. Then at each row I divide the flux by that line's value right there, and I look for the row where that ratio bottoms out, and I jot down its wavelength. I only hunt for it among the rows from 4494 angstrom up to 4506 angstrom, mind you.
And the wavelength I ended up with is 4495.07 angstrom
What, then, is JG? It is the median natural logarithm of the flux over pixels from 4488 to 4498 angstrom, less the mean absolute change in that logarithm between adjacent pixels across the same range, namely 4.10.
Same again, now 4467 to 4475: 4.10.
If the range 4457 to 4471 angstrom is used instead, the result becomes 4.06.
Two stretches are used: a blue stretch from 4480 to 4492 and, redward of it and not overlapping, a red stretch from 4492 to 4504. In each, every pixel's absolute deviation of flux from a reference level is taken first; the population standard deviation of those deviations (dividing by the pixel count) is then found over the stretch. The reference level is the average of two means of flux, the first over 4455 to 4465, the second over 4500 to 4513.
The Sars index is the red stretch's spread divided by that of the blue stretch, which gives 1.2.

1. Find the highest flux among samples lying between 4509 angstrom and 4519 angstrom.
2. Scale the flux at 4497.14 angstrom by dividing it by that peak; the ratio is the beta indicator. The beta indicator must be 0.94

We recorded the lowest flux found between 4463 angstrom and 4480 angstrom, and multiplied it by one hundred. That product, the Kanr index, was 5942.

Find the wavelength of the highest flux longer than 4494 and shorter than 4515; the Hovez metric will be 4505.43 angstrom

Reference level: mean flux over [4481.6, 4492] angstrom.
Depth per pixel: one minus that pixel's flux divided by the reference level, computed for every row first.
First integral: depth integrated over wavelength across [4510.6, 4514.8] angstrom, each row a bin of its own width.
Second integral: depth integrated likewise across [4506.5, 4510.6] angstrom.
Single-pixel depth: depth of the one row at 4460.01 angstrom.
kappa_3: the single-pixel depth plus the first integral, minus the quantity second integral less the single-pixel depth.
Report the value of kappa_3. 0.36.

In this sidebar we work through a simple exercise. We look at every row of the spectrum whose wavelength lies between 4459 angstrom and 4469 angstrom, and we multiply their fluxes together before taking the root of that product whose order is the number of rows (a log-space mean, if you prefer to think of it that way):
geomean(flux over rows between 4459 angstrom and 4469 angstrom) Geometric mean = 59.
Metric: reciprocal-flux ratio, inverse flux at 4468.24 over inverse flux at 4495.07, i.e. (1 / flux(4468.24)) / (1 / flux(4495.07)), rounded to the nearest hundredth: 0.99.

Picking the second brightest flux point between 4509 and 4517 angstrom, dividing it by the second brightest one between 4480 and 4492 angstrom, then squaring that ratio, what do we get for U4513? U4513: 1.07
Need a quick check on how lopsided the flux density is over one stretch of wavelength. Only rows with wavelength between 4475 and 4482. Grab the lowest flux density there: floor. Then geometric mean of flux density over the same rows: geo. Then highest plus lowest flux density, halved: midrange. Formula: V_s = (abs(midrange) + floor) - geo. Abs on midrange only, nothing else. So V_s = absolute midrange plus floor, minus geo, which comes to 59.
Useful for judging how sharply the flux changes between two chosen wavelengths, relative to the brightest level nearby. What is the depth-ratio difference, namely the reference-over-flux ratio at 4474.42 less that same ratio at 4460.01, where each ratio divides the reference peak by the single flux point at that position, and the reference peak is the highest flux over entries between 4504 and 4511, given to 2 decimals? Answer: -0.21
